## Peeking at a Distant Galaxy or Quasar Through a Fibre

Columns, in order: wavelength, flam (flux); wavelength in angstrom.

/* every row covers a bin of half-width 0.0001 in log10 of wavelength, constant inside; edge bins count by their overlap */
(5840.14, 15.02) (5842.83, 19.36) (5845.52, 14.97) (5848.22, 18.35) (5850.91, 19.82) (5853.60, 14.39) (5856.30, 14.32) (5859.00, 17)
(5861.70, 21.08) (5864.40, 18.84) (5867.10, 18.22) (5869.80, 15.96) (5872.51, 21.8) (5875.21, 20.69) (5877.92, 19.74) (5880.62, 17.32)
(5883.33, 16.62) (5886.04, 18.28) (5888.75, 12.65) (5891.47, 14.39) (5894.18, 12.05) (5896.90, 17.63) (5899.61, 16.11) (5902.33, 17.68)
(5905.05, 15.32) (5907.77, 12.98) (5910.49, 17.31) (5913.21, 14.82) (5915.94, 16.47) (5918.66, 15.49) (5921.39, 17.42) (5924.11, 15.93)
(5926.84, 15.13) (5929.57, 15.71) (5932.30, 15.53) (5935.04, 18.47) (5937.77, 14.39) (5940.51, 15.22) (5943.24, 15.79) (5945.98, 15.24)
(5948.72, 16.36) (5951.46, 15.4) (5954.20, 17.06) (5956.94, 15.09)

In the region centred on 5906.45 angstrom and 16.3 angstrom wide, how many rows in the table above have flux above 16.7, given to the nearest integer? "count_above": 2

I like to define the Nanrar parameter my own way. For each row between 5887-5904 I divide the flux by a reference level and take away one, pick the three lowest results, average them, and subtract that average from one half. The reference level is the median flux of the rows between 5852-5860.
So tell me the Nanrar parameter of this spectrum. 0.59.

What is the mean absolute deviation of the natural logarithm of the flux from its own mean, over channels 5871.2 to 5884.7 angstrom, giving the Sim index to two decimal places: 0.10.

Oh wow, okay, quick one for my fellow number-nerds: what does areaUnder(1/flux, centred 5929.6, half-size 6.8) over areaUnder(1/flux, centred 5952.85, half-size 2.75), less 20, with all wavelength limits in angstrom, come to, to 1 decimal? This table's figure -17.5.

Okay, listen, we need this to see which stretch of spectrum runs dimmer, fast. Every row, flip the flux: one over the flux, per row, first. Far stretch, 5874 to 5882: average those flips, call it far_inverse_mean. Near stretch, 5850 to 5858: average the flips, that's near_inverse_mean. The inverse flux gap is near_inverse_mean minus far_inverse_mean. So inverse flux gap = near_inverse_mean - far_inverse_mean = 0.011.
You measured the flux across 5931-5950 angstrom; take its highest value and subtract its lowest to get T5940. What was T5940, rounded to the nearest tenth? 4.1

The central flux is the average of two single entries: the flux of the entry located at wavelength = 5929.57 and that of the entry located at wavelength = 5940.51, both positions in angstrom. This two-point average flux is 15.5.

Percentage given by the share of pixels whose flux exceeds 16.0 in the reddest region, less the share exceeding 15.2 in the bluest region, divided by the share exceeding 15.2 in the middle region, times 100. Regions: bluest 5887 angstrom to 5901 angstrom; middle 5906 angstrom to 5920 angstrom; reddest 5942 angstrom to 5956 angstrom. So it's 0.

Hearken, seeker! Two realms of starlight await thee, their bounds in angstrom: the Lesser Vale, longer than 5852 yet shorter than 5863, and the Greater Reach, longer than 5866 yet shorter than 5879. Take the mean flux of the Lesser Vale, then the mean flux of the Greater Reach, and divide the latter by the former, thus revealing 1.15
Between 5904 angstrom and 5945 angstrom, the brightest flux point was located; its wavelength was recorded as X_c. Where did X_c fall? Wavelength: 5935.04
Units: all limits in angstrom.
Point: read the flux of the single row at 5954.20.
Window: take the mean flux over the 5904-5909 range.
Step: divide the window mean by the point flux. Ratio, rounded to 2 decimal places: 0.83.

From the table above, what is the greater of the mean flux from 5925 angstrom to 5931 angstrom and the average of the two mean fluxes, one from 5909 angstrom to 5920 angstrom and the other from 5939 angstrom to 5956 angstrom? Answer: 15.9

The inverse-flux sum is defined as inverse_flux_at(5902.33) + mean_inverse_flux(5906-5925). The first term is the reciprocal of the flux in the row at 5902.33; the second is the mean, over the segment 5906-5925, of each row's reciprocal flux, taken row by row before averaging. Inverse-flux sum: 0.121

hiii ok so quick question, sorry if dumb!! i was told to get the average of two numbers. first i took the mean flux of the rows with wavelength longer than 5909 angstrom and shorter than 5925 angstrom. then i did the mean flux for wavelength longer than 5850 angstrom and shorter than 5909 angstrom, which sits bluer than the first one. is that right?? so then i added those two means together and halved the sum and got 16.6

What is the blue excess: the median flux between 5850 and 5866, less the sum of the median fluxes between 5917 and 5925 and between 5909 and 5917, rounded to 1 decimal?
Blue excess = -14.5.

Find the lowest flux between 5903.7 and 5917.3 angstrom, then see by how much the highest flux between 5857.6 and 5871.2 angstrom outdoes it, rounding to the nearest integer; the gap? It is 8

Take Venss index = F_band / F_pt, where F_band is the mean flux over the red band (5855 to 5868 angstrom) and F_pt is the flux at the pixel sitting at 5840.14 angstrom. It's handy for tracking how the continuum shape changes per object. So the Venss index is 1.19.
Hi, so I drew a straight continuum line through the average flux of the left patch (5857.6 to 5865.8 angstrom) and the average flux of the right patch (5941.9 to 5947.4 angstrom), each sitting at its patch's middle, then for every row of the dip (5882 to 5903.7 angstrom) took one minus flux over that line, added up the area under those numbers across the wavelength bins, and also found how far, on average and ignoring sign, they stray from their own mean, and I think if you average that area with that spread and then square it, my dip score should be 1.6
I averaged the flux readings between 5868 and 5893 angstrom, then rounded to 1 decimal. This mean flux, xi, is 17.5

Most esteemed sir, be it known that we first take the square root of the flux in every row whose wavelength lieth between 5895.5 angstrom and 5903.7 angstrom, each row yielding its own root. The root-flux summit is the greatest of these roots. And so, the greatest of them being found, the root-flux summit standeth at 4.2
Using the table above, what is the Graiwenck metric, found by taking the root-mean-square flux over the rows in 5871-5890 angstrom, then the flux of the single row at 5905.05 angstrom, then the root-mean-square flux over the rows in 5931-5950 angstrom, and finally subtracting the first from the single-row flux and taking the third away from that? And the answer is -19.0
